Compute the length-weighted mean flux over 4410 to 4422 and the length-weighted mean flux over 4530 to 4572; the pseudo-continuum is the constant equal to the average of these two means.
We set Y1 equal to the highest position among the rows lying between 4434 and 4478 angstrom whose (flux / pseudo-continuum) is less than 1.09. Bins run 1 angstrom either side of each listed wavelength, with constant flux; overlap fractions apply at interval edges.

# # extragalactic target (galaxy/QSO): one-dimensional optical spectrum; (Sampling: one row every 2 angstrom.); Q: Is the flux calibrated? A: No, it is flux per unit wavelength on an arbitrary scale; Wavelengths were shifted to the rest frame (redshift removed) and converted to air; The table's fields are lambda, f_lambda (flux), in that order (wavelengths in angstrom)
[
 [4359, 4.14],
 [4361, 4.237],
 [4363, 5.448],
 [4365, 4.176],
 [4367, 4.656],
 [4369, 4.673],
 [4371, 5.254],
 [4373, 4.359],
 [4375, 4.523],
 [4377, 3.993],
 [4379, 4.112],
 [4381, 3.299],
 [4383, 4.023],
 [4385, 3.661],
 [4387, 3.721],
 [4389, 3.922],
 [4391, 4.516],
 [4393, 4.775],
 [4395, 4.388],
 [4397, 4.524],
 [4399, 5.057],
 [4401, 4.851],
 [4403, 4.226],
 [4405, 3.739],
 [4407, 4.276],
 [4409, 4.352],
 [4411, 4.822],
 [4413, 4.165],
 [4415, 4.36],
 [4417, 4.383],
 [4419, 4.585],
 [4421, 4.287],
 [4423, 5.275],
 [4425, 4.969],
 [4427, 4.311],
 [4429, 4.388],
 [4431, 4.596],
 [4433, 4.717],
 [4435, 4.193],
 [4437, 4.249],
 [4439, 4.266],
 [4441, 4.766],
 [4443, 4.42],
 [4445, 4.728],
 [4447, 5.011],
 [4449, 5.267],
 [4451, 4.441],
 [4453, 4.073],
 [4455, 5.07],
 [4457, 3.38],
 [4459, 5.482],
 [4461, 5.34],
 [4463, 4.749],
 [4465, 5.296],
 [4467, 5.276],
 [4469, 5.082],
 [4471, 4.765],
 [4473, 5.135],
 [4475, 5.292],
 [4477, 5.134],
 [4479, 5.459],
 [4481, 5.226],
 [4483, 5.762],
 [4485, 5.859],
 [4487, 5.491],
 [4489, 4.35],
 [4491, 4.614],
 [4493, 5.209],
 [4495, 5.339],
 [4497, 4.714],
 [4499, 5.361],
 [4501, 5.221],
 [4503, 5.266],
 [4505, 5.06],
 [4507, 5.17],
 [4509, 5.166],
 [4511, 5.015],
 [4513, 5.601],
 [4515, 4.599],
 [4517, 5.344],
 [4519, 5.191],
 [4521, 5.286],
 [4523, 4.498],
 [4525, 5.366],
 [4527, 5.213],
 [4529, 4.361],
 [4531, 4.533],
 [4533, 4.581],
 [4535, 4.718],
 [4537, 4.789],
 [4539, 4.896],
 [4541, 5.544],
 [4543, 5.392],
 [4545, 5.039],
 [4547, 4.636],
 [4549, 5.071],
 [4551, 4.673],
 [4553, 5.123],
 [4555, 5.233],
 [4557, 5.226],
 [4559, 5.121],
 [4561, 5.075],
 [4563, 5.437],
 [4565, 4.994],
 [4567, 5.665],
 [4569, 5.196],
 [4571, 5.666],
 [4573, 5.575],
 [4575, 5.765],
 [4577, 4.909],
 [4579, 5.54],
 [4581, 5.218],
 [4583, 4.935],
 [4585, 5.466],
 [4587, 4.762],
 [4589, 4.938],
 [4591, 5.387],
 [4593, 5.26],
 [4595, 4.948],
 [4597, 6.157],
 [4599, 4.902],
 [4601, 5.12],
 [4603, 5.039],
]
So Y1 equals 4477 angstrom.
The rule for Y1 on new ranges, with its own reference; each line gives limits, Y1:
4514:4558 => 4553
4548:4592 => 4589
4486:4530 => 4529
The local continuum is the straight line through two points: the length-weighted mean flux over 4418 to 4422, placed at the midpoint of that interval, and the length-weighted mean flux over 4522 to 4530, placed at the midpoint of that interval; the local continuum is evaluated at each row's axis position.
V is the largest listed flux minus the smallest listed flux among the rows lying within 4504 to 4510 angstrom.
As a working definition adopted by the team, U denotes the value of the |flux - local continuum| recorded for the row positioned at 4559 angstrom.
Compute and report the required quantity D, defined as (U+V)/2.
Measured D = 0.12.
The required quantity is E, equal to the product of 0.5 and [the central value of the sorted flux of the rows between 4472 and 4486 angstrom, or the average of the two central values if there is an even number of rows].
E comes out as 2.65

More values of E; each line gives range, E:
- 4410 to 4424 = 2.19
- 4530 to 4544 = 2.39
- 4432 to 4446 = 2.21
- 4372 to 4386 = 2.01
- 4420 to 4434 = 2.30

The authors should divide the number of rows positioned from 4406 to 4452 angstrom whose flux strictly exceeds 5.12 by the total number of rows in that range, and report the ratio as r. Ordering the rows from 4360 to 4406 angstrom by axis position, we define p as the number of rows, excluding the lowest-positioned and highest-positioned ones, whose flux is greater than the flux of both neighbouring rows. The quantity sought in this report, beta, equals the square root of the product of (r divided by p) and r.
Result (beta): 0.03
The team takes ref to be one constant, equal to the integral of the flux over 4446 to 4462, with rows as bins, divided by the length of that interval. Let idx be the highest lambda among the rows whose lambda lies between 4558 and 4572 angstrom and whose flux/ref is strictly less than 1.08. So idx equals 4565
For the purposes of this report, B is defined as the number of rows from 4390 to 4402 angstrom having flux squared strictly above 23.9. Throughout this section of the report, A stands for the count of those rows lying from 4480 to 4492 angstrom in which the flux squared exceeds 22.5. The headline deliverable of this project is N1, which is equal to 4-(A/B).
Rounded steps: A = 4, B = 1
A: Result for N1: 0.0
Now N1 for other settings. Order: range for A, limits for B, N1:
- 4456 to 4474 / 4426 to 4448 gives -4.0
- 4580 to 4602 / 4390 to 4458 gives 2.2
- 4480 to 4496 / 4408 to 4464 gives 3.1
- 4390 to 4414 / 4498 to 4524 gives 3.6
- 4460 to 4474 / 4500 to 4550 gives 3.6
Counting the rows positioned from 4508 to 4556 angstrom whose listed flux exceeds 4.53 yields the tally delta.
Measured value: 22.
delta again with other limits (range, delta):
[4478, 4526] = 22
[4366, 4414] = 7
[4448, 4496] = 20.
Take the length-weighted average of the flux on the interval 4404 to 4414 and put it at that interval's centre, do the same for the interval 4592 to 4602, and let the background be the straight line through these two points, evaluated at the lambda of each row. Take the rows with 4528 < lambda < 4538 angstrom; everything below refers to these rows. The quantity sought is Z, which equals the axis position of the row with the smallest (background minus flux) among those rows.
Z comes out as 4537 angstrom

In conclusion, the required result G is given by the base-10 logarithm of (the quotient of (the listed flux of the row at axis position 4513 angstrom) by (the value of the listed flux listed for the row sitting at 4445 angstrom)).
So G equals 0.074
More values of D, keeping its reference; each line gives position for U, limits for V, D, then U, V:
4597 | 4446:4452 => 0.92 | 1.01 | 0.83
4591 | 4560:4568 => 0.47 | 0.27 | 0.67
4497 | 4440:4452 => 0.44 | 0.03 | 0.85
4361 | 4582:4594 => 0.37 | 0.04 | 0.70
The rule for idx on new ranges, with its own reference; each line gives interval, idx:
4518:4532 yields 4531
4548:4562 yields 4561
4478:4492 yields 4491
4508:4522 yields 4515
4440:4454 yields 4453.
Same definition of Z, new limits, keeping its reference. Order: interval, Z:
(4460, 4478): 4461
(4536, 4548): 4541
